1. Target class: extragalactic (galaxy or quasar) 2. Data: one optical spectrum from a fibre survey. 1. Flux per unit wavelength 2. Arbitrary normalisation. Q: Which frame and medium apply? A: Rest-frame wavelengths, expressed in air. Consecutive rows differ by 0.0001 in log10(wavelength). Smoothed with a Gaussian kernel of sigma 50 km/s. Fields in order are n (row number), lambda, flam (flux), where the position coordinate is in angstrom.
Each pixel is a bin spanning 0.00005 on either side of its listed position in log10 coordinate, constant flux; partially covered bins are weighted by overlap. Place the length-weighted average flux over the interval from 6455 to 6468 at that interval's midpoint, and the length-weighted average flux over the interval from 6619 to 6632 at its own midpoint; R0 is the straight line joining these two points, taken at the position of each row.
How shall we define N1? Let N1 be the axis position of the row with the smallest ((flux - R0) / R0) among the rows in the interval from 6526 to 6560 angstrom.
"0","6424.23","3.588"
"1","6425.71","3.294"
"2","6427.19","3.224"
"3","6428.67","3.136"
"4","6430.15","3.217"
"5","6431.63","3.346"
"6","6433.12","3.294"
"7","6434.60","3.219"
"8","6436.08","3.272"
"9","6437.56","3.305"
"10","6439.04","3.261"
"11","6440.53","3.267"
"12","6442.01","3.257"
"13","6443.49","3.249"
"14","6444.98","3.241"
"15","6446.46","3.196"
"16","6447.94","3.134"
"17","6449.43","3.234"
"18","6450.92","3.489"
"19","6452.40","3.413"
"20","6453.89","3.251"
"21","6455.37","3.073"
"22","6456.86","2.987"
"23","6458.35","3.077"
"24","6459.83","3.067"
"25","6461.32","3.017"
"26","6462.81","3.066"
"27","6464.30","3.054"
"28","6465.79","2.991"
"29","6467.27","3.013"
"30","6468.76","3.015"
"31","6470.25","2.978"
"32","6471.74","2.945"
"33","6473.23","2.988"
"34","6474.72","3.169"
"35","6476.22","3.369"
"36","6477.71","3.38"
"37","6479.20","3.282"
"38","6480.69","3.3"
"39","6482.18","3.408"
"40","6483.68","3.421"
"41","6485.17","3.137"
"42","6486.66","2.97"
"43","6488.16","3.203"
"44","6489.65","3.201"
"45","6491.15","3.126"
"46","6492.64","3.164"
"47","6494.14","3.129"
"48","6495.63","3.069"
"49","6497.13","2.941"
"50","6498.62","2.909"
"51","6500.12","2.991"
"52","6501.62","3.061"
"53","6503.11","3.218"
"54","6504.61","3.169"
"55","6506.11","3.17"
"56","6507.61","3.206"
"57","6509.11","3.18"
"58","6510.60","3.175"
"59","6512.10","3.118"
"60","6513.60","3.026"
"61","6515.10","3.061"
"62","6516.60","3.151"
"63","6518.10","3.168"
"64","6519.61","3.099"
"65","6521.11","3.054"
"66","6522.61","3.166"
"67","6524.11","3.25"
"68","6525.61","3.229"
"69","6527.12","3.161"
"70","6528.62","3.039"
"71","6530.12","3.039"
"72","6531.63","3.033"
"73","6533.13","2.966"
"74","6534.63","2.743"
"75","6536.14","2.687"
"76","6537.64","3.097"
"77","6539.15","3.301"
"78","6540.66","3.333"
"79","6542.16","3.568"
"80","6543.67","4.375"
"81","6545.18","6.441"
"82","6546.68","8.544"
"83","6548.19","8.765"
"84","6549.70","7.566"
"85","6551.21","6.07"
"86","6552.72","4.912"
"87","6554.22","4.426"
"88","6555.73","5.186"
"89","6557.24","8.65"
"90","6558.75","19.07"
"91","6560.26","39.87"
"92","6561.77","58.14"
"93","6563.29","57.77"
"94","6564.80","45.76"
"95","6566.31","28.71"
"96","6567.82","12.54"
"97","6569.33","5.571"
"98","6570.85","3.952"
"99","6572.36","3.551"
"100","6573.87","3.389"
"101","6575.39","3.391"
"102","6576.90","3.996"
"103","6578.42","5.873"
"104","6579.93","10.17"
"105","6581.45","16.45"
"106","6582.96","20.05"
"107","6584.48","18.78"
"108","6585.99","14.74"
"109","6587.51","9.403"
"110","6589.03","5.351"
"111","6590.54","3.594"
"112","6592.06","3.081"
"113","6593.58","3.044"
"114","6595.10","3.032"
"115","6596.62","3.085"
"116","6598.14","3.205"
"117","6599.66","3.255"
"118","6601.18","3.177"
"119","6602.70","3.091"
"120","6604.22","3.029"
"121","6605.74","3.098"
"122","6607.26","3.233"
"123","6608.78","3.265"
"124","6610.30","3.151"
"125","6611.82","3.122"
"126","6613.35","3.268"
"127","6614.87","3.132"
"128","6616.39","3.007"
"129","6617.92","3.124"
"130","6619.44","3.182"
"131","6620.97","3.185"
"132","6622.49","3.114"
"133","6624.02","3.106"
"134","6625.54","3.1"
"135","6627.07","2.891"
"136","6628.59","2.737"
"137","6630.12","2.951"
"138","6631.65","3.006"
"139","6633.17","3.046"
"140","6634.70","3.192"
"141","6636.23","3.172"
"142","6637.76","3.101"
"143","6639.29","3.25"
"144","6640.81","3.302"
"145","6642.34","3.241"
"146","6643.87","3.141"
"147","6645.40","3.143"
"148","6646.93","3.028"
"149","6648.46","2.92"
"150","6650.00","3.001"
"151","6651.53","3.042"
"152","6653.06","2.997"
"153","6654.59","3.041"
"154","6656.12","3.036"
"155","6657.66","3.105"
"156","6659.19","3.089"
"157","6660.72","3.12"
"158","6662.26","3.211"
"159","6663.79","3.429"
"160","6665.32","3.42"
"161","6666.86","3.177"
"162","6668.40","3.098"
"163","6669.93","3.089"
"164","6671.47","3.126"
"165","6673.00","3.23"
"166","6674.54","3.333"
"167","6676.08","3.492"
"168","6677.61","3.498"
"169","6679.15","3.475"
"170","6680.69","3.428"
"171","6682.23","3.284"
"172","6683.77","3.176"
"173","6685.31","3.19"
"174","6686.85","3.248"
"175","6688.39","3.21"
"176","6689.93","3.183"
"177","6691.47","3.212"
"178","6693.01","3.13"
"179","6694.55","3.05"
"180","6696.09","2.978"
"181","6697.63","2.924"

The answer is 6536.14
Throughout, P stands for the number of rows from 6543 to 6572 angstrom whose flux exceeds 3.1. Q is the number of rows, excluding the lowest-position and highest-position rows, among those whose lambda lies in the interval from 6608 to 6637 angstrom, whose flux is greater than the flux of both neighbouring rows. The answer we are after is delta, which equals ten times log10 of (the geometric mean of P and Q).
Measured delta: 9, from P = 19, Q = 3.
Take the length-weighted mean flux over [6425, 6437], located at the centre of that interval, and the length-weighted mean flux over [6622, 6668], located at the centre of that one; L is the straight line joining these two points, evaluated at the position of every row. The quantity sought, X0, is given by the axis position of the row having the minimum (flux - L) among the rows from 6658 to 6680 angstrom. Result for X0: 6659.19 angstrom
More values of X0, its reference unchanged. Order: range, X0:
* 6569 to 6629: 6628.59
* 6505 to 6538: 6536.14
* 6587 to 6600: 6595.10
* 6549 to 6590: 6573.87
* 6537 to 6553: 6537.64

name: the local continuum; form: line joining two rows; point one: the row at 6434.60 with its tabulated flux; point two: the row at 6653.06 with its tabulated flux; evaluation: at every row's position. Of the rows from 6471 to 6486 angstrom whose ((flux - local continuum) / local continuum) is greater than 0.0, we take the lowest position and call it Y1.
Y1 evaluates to 6476.22 angstrom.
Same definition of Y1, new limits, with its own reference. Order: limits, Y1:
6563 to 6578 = 6563.29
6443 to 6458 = 6443.49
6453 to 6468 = 6453.89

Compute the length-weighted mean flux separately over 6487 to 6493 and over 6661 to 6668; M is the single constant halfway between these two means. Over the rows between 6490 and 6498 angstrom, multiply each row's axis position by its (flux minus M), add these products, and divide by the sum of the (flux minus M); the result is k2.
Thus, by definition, 6495.2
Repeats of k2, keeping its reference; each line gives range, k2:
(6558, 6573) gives 6563.0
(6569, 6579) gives 6574.1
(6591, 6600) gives 6594.1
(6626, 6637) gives 6629.8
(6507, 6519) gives 6513.8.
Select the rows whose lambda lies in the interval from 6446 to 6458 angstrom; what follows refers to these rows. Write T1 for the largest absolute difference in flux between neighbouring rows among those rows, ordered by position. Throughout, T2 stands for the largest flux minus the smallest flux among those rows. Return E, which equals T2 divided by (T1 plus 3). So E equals 0.15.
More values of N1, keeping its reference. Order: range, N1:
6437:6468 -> 6456.86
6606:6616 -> 6611.82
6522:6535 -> 6534.63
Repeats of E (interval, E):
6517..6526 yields 0.06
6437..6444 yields 0.02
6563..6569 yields 2.26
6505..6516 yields 0.06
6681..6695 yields 0.08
